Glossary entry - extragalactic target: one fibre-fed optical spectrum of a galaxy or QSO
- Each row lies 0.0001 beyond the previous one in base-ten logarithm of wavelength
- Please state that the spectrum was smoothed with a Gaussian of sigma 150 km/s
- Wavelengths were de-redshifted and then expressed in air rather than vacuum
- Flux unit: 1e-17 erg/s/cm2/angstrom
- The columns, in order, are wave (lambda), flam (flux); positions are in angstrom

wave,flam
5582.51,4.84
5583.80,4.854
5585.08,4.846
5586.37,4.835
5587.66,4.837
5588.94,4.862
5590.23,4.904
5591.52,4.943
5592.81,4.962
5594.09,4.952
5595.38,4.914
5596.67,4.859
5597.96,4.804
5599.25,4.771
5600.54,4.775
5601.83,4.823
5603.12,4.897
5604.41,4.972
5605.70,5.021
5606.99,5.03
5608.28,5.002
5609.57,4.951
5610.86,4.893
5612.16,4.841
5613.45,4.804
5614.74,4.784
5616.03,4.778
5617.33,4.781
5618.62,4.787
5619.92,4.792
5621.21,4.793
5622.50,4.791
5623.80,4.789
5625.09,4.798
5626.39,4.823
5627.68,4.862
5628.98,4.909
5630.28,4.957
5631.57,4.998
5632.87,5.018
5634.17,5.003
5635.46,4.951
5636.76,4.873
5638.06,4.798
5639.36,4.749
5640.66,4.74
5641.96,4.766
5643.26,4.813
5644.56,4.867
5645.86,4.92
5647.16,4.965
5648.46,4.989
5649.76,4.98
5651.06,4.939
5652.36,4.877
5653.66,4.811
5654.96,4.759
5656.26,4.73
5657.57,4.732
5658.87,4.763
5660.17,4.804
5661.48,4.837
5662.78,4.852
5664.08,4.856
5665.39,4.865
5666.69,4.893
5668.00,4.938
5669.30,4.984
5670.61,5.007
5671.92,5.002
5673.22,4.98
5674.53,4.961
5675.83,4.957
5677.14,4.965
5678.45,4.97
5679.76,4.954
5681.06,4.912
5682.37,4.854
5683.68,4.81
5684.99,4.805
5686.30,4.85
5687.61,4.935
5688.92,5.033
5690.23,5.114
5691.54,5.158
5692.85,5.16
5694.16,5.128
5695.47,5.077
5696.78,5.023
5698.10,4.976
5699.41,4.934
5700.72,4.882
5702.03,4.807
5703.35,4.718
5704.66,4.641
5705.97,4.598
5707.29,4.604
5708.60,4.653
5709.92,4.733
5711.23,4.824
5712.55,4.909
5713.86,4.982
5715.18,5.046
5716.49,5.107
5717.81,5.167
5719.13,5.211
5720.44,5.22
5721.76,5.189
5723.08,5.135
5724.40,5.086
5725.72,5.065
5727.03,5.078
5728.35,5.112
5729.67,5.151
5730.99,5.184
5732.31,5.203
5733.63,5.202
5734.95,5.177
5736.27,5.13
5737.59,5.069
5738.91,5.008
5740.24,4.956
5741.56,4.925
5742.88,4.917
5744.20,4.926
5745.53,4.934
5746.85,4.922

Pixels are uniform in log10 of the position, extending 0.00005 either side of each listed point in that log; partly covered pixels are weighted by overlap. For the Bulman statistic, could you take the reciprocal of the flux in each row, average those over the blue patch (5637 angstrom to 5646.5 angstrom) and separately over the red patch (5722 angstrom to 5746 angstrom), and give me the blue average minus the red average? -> 0.011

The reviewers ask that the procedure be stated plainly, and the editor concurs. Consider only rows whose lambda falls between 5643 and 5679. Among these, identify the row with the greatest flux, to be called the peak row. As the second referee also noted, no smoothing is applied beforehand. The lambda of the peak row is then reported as 5670.61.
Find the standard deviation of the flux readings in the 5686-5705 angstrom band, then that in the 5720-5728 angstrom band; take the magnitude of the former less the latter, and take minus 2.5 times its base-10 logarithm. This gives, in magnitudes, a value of 2.5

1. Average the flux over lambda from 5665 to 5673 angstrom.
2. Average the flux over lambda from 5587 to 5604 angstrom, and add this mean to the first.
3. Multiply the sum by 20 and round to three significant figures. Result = 196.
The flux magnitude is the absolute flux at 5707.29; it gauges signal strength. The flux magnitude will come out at 4.60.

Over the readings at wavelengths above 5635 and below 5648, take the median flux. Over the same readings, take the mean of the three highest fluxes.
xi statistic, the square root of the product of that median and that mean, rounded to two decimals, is 4.89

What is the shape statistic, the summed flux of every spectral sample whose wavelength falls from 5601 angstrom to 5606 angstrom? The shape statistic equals 20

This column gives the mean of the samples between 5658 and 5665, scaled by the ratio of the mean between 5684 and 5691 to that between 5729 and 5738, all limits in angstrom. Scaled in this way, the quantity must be 4.62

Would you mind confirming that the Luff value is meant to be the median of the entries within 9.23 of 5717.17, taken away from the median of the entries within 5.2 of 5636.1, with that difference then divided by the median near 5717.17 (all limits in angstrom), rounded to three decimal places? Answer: -0.032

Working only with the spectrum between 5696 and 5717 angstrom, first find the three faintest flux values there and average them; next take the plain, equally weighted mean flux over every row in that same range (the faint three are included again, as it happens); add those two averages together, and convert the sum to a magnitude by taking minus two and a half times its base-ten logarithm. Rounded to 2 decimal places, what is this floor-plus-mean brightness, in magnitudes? -2.44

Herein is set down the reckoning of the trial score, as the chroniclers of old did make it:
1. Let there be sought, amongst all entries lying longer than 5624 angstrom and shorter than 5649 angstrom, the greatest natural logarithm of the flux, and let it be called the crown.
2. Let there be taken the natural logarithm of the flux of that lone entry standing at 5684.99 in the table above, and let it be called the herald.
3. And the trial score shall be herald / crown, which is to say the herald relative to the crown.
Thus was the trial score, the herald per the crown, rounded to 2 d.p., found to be 0.97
